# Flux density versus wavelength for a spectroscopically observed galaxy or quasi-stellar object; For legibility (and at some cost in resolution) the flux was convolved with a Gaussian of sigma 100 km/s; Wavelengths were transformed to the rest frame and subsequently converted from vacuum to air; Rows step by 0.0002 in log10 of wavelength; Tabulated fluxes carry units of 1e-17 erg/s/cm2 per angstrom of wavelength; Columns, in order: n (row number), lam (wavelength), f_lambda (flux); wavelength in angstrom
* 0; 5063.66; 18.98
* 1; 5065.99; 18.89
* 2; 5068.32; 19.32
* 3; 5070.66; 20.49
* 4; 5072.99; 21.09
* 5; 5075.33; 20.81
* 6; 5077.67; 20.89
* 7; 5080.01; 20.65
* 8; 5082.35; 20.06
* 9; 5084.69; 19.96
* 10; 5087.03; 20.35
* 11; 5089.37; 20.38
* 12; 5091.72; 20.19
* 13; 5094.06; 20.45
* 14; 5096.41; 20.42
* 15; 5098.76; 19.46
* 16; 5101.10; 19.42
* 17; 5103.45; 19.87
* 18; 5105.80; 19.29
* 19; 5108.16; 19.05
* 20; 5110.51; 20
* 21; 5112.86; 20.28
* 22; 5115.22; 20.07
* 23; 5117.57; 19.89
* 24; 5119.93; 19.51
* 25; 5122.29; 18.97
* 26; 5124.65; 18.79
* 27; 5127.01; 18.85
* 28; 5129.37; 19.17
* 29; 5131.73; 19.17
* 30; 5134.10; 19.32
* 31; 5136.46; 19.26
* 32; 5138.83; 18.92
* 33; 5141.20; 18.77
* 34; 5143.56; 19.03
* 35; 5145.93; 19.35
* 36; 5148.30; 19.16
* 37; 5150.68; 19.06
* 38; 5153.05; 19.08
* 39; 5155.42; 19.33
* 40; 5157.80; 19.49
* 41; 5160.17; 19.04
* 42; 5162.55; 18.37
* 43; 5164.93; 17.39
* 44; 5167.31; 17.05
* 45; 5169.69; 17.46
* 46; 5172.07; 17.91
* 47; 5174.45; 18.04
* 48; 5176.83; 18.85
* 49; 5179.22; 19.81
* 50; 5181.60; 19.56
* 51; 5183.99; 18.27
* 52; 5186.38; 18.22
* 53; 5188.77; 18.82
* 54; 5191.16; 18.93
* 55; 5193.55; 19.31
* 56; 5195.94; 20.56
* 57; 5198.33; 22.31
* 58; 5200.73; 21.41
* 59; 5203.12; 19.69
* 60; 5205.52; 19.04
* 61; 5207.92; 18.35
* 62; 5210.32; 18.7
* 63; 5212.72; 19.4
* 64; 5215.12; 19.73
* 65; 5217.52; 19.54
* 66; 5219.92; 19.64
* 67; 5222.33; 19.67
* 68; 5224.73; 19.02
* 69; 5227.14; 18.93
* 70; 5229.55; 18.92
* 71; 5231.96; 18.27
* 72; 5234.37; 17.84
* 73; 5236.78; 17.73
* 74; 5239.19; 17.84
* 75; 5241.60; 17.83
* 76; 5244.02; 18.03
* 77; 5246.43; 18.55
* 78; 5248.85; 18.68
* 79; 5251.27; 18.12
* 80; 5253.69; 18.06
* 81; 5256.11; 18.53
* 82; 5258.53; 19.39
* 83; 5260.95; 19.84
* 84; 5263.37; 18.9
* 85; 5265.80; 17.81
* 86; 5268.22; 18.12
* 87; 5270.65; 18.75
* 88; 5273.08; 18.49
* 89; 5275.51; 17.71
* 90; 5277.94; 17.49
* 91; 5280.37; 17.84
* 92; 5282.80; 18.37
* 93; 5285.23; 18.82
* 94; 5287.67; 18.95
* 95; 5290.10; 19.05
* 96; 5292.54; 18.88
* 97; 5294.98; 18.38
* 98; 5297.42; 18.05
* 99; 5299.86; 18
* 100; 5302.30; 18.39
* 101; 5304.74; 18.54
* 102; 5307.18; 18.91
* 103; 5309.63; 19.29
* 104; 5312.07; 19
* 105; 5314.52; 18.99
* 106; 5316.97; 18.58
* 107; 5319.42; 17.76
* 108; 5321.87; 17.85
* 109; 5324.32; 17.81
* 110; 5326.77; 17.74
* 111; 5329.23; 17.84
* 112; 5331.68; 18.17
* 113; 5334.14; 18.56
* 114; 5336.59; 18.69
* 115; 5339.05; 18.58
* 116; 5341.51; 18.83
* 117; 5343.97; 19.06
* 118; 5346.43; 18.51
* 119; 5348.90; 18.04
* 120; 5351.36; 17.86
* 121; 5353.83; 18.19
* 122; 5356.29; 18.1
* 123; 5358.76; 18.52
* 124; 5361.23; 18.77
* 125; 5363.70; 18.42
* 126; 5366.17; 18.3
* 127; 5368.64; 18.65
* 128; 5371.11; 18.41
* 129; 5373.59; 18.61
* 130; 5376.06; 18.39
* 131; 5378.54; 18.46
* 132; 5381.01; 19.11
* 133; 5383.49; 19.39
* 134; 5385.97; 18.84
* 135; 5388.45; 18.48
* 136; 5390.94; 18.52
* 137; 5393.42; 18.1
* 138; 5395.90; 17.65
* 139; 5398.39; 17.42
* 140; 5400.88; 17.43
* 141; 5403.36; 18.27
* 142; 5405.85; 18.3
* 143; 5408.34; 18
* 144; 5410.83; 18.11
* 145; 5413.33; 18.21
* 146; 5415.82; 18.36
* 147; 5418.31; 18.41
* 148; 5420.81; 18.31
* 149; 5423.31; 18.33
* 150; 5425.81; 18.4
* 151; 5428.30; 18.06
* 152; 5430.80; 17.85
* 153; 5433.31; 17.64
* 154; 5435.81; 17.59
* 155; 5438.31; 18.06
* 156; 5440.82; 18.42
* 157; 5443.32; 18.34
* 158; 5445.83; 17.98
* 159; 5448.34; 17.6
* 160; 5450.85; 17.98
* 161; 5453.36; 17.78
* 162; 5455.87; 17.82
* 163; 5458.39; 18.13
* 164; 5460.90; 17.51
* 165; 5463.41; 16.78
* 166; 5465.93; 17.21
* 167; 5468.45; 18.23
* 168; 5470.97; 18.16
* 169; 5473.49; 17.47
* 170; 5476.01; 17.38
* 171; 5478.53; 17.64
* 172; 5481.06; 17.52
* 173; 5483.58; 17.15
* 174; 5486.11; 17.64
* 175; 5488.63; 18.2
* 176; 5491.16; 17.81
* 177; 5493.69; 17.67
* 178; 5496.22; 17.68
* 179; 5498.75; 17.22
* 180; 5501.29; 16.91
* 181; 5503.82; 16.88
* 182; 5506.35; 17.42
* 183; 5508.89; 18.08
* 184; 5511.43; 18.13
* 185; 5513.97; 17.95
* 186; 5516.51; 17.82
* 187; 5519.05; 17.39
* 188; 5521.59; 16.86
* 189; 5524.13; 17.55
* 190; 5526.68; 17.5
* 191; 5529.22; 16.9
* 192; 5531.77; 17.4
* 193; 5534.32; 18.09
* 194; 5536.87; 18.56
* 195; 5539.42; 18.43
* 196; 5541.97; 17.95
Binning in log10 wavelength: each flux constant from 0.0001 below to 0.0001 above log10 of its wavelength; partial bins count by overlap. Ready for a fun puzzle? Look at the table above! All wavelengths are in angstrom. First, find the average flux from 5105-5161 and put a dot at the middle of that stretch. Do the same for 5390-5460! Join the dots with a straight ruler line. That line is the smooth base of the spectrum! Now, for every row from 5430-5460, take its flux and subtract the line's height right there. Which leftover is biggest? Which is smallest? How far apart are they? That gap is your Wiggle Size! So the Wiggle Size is 0.85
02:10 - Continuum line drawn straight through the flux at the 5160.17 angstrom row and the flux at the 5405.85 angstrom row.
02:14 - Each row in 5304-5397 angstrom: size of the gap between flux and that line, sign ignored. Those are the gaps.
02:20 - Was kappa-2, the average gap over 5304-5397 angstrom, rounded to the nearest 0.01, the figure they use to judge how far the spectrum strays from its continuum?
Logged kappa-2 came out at 0.35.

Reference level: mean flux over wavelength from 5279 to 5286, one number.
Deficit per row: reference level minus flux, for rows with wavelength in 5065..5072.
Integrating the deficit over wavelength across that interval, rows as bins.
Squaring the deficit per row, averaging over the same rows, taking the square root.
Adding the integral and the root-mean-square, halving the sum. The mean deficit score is -4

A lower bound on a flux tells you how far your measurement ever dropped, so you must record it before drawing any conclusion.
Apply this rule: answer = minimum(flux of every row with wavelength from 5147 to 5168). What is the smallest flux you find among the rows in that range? 17.05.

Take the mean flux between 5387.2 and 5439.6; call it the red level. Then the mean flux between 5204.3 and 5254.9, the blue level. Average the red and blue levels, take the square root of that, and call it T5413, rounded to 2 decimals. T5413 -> 4.29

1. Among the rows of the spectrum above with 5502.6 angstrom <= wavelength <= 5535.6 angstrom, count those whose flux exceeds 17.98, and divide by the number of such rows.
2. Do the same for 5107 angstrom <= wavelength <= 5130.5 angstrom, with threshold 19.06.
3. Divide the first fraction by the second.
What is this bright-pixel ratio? 0.38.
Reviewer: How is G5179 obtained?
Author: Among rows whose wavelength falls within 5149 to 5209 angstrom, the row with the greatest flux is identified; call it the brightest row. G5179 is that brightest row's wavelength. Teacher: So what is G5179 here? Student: 5198.33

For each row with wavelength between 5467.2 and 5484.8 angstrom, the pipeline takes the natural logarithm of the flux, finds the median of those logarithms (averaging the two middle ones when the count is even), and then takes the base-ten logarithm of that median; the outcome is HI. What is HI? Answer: 0.457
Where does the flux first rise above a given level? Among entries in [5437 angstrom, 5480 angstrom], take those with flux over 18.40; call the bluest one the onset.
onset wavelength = 5440.82 angstrom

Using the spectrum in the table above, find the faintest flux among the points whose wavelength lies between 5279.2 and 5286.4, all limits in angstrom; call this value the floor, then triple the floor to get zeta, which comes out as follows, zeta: 53.5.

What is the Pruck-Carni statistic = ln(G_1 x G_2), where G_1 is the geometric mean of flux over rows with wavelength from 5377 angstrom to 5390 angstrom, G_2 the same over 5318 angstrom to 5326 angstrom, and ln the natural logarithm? 5.82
